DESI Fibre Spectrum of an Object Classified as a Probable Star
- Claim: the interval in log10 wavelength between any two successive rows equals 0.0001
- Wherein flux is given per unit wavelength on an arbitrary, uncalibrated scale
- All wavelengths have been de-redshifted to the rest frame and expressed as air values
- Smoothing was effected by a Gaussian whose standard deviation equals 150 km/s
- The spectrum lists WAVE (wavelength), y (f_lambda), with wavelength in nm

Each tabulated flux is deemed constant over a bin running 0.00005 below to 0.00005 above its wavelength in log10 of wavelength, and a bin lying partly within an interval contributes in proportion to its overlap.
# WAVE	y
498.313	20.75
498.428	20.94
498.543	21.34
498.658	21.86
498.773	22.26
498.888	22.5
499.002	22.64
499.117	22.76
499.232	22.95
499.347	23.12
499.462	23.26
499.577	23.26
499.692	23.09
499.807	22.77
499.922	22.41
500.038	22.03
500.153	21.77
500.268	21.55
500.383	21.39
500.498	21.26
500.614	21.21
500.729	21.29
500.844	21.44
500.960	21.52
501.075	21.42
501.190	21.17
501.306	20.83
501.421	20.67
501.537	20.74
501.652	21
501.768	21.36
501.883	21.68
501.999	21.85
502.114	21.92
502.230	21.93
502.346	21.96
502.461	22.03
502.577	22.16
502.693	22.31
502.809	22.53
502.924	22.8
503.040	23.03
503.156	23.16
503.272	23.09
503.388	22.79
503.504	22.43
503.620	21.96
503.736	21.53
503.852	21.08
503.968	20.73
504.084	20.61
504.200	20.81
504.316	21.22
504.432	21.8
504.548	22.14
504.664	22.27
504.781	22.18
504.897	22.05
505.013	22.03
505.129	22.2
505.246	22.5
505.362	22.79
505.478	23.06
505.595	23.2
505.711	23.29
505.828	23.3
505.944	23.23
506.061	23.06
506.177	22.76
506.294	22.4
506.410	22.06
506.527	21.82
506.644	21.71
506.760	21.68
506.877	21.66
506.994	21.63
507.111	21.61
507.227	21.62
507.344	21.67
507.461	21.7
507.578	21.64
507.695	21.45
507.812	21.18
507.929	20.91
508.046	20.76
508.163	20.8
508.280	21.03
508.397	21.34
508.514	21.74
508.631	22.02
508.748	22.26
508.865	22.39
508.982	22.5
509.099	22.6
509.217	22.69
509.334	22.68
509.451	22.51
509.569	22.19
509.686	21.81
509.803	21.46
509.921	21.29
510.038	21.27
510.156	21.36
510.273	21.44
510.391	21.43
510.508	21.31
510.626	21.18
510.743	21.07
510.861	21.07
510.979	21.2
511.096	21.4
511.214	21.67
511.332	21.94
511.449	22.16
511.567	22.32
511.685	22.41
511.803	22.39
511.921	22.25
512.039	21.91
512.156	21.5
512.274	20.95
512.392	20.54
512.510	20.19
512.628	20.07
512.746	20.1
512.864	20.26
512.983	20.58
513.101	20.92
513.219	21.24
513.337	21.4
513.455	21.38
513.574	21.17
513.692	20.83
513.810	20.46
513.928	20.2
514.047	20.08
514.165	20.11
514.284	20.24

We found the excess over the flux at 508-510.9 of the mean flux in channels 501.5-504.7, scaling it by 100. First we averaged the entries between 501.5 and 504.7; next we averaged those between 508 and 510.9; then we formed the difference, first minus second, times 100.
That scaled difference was 20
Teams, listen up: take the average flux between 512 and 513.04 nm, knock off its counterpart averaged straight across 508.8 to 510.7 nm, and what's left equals -1.2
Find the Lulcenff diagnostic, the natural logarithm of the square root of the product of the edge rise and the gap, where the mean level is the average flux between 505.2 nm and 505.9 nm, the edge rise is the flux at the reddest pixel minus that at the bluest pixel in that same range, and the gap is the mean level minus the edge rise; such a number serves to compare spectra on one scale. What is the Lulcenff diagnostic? 1.44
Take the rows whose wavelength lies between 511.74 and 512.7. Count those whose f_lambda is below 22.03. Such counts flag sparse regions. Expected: 6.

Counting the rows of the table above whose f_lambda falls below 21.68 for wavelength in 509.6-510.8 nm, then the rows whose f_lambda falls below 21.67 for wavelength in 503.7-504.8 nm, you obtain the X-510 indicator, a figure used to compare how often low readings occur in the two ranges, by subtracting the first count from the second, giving -3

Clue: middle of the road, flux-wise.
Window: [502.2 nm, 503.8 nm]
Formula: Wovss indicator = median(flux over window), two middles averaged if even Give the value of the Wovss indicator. 22.4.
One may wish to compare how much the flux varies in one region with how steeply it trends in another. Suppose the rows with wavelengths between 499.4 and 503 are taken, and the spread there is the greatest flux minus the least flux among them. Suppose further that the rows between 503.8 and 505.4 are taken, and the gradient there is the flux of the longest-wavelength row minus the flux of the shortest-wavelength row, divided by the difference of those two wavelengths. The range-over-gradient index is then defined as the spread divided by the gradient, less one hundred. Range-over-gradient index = -98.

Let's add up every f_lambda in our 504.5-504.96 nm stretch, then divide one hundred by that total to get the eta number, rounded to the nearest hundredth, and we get 1.13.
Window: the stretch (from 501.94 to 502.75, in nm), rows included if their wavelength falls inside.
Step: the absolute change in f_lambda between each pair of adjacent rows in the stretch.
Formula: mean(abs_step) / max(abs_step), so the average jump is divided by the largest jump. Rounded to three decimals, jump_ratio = 0.511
